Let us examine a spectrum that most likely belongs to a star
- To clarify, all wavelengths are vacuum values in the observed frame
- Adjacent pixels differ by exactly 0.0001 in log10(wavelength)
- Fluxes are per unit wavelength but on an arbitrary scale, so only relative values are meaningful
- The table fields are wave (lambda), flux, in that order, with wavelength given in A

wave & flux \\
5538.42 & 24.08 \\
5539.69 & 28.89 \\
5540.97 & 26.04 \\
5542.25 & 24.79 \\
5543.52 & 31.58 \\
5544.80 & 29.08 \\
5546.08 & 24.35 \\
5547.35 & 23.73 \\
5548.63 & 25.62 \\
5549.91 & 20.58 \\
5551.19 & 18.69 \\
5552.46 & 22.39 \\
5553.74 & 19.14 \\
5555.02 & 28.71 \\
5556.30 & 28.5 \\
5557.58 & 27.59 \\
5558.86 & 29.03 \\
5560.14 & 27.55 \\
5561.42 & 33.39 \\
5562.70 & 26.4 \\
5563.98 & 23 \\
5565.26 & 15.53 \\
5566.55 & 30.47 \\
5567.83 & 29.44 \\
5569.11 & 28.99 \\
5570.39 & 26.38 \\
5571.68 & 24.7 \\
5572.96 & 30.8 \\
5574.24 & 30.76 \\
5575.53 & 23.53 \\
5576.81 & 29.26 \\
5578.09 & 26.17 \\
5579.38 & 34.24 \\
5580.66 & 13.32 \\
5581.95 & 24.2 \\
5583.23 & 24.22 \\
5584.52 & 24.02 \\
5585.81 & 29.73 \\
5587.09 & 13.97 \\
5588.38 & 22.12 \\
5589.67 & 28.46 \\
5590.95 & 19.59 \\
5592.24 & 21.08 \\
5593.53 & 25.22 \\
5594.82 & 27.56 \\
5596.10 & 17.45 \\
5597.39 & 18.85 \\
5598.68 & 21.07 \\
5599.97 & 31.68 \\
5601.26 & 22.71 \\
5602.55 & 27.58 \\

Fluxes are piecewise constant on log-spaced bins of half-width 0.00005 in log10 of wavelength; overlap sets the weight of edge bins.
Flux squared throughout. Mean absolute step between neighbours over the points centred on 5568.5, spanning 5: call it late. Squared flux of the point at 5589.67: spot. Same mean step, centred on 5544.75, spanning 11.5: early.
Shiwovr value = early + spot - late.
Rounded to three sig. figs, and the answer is 903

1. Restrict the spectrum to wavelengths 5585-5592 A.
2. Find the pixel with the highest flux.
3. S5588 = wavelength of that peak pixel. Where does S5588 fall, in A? 5585.81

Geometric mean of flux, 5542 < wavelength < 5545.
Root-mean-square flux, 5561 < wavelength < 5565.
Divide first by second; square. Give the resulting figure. 1.03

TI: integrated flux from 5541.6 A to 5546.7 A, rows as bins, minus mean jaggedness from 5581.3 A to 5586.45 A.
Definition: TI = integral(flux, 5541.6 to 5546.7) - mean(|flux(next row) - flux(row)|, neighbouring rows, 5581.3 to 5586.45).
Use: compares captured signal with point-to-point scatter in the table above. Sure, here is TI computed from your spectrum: 138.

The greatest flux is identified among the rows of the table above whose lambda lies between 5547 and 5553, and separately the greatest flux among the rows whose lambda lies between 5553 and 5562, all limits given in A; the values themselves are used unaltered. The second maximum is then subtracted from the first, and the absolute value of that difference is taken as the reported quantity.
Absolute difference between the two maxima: 7.8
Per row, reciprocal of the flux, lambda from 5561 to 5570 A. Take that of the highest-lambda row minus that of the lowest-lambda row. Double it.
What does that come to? 0.009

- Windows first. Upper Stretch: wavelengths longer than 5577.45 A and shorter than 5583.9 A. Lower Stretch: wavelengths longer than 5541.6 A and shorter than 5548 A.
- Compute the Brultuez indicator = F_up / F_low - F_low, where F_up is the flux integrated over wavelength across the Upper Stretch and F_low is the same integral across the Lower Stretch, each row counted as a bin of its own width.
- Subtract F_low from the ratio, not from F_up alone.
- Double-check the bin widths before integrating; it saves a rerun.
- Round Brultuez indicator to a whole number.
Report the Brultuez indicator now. -170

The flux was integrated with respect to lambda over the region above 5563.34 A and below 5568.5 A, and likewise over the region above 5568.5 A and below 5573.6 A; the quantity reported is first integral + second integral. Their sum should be 268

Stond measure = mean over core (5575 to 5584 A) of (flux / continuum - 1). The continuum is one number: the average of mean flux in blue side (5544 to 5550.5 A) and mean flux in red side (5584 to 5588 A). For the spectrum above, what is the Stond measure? 0.06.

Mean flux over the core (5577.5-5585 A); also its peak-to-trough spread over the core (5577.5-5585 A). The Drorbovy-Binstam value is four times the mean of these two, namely 91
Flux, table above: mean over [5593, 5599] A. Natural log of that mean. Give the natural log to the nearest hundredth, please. 3.09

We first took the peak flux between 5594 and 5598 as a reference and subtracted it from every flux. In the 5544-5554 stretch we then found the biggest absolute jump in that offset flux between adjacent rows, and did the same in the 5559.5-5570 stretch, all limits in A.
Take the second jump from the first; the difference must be -10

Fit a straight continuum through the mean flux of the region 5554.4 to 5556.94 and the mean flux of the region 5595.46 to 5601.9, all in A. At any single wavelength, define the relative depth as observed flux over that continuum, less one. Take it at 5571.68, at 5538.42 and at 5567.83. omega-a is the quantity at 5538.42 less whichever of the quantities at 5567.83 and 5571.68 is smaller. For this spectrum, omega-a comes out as -0.17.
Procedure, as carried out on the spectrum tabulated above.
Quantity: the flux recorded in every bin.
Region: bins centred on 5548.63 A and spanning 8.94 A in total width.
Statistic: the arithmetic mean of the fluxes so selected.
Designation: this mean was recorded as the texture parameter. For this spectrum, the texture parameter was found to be 23.5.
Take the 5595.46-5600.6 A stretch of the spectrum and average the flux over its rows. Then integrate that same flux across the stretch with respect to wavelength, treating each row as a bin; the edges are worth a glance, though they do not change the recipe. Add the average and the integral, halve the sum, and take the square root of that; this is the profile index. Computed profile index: 8.3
